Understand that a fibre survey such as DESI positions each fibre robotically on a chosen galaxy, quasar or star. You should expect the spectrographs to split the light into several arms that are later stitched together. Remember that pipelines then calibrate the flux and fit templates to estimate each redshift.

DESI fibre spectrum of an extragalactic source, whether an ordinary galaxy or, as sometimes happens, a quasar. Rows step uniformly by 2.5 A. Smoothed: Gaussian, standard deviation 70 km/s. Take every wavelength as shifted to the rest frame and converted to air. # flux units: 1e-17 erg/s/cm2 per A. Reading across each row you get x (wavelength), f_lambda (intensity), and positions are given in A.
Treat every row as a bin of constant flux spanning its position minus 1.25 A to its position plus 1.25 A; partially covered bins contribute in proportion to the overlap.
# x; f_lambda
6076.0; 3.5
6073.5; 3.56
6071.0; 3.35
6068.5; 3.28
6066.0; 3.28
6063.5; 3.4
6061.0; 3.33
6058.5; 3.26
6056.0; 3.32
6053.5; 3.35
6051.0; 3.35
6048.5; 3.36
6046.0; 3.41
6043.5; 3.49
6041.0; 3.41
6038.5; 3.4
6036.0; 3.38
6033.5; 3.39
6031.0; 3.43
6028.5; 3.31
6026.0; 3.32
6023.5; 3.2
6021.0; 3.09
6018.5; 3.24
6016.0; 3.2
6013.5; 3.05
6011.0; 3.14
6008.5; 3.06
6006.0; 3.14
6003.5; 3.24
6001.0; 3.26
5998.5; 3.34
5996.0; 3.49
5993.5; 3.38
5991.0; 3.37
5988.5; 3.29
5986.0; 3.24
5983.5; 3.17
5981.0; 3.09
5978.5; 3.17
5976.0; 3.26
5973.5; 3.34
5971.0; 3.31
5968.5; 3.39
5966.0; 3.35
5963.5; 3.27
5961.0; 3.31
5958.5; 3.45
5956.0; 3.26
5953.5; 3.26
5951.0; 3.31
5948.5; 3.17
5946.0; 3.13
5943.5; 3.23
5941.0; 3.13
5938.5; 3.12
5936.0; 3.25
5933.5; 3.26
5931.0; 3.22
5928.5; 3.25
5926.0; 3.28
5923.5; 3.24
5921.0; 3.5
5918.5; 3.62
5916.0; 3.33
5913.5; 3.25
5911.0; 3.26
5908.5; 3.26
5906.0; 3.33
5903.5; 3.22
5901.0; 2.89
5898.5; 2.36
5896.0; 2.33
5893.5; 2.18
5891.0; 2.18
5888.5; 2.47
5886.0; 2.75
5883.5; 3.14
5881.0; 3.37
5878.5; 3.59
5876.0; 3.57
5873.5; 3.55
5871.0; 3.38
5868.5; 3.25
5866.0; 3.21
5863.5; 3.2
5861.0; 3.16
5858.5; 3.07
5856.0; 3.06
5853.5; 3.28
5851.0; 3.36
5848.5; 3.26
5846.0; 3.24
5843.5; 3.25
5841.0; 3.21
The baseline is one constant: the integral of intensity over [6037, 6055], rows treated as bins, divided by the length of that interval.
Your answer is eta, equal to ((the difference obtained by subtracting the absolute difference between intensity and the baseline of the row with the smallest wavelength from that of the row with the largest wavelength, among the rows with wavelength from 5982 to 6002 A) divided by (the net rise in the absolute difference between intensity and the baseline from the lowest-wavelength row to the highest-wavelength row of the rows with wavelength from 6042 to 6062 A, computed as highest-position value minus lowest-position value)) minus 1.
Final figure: 1.9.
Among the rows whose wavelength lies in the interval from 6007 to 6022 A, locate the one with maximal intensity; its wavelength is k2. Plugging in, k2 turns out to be 6018.5 A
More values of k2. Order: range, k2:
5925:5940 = 5926.0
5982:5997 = 5996.0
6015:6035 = 6031.0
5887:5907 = 5906.0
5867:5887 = 5878.5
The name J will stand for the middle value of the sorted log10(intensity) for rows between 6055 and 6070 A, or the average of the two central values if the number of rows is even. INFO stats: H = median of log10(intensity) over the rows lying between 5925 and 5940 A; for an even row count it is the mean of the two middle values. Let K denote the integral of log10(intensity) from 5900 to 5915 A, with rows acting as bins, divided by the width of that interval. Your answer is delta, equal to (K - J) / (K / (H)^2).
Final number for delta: -0.007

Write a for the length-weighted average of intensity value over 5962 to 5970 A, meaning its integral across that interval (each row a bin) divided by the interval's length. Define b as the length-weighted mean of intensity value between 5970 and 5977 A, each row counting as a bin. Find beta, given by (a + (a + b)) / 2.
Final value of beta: 4.99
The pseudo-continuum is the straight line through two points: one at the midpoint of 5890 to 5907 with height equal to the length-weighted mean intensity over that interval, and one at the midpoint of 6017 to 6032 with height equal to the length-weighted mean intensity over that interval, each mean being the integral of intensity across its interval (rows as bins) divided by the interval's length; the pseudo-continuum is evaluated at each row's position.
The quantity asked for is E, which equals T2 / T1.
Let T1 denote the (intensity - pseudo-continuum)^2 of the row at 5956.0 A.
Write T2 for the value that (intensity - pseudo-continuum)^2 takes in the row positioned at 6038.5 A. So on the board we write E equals 0.04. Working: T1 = 0.11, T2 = 0.00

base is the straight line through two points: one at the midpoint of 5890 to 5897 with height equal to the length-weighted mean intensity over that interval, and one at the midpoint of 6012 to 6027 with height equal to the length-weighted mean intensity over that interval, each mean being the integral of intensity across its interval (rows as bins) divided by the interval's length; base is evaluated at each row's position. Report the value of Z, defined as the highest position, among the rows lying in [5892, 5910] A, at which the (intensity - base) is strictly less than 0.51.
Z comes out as 5898.5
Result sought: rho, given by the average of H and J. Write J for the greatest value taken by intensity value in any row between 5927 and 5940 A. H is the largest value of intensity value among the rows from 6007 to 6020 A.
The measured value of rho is 3.25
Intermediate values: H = 3.24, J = 3.26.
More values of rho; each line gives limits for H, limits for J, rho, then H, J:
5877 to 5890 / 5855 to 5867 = 3.40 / 3.59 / 3.21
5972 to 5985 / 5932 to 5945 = 3.30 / 3.34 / 3.26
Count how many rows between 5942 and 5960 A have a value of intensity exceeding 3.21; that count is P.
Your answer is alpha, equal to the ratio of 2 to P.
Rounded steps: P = 5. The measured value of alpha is 0.400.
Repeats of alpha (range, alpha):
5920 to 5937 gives 0.286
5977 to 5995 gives 0.500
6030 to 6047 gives 0.286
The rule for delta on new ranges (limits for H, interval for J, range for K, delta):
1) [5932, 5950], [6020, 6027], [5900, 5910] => -0.001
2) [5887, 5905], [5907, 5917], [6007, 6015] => -0.007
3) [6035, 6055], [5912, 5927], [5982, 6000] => 0.001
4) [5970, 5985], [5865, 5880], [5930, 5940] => -0.017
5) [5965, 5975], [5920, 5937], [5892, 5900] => -0.114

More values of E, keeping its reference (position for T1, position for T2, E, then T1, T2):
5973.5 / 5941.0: 0.72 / 0.11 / 0.08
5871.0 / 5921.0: 0.73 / 0.77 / 0.56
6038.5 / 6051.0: 0.37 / 0.00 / 0.00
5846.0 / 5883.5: 0.45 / 0.74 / 0.33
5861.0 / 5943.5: 0.27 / 0.50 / 0.14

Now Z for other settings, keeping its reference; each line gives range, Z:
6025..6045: 6043.5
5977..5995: 5993.5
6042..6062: 6061.0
